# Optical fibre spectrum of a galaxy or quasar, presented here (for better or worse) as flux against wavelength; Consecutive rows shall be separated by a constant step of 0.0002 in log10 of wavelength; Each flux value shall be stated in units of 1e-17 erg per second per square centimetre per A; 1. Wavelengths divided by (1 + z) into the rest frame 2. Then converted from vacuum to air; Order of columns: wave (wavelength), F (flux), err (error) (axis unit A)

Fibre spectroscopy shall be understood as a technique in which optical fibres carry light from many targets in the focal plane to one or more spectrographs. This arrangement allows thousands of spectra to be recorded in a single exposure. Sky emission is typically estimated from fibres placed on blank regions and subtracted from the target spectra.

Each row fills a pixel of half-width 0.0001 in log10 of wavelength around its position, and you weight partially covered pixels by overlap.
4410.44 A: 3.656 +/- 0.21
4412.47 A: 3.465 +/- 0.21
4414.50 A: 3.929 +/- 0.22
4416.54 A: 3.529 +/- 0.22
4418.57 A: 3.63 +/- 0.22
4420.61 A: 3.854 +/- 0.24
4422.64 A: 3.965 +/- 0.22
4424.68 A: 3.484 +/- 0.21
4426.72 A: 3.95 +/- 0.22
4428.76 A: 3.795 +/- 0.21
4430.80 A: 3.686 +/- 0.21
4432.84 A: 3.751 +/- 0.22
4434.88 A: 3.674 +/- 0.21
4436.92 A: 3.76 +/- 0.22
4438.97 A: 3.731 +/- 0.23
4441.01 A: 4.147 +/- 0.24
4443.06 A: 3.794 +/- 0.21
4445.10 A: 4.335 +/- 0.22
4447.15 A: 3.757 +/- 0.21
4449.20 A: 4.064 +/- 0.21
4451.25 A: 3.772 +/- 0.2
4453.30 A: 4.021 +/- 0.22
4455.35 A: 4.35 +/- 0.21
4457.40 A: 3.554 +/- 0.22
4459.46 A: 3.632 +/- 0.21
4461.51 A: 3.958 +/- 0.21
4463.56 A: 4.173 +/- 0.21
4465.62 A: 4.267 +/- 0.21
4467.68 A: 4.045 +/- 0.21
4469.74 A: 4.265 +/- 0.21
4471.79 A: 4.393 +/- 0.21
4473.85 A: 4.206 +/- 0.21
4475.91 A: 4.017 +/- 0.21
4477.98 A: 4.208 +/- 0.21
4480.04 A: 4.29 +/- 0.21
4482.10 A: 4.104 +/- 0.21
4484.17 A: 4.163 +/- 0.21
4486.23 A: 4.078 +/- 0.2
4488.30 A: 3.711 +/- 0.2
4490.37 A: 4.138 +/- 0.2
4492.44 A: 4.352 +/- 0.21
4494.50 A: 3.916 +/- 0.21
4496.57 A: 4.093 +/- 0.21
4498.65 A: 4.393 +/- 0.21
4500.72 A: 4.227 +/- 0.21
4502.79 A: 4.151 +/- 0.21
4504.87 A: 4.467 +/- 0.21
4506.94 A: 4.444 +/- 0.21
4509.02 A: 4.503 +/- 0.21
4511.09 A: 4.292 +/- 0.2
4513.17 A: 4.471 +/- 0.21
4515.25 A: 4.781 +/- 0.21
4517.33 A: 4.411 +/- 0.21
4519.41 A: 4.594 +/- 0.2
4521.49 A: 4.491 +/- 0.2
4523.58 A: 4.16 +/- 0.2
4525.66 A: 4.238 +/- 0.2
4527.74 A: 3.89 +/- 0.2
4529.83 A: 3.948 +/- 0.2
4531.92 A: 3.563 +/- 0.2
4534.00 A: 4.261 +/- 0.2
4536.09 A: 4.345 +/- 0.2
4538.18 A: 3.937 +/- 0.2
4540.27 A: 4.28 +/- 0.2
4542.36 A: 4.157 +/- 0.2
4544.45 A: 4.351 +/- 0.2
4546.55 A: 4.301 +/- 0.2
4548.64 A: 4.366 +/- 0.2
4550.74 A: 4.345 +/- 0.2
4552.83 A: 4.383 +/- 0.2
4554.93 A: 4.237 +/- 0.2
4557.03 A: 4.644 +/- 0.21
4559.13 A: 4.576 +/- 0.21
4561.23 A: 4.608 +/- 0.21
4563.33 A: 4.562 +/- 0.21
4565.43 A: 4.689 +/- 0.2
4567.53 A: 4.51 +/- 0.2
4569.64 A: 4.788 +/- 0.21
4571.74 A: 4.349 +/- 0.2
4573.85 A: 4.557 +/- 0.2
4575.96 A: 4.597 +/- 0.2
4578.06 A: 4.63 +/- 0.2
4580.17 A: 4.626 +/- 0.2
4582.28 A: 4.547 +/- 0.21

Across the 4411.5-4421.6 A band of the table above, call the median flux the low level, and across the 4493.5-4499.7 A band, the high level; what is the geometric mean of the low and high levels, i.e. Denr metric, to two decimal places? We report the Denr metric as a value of 3.85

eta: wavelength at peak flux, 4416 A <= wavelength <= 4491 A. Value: 4471.79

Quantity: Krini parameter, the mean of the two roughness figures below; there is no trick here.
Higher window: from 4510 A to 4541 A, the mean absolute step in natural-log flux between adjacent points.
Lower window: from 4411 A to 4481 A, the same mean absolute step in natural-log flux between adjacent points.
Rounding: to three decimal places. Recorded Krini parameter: 0.066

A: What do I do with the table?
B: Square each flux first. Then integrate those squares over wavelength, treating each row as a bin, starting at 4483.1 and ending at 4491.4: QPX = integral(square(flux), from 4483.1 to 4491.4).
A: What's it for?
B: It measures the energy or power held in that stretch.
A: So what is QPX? 134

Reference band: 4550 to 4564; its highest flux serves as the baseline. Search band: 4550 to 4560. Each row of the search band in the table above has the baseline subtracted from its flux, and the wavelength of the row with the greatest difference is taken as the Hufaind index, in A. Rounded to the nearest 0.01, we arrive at 4557.03 A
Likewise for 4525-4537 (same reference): 4536.09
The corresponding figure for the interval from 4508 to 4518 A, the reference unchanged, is 4515.25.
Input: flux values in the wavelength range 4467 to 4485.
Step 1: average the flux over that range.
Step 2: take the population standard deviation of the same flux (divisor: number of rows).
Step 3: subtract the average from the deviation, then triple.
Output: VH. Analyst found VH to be -12.2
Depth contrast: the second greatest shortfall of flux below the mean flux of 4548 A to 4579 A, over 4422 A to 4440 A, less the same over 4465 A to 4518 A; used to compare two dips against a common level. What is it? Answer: 0.24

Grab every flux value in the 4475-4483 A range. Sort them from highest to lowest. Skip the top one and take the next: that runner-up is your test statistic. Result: 4.208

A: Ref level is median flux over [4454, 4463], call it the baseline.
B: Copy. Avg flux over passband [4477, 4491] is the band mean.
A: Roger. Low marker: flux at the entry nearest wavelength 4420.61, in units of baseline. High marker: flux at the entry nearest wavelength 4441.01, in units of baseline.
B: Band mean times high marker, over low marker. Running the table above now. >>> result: 4.4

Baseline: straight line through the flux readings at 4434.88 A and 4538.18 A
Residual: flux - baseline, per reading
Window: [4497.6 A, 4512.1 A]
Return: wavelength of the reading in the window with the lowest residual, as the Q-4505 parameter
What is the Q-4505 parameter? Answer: 4502.79 A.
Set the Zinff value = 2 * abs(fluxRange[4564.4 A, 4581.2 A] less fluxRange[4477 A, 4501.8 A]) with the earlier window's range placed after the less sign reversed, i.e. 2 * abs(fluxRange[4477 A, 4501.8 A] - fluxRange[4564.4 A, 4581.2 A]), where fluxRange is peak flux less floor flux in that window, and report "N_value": 0.49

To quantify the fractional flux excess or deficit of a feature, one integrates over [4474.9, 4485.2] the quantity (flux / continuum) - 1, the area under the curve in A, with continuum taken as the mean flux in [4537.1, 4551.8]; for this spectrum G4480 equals -0.22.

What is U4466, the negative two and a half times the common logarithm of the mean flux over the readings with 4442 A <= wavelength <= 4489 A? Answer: -1.52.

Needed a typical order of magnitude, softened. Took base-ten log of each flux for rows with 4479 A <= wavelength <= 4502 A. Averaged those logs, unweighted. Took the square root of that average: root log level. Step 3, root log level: 0.785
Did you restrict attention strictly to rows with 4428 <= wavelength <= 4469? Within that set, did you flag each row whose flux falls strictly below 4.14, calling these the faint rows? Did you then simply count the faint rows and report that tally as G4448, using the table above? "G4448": 15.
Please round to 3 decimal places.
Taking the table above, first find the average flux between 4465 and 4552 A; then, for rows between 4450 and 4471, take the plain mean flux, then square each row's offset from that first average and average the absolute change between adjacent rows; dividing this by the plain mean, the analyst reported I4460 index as 0.032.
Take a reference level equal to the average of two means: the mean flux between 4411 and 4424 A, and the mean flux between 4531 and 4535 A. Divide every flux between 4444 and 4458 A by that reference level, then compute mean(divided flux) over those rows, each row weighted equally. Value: 1.04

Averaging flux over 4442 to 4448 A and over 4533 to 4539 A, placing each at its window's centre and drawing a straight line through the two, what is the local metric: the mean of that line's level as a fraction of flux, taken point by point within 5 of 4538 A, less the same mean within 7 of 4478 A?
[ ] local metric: 0.035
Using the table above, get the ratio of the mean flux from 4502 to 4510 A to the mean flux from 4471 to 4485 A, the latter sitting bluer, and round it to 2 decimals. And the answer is 1.05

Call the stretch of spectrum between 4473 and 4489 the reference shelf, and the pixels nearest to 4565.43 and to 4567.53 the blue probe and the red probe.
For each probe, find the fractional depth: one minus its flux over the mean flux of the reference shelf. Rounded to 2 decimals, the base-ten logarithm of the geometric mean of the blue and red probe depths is -0.92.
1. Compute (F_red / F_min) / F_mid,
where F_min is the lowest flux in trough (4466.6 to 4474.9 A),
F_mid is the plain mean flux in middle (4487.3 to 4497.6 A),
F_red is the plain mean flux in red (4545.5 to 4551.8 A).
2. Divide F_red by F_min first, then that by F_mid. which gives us 0.265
